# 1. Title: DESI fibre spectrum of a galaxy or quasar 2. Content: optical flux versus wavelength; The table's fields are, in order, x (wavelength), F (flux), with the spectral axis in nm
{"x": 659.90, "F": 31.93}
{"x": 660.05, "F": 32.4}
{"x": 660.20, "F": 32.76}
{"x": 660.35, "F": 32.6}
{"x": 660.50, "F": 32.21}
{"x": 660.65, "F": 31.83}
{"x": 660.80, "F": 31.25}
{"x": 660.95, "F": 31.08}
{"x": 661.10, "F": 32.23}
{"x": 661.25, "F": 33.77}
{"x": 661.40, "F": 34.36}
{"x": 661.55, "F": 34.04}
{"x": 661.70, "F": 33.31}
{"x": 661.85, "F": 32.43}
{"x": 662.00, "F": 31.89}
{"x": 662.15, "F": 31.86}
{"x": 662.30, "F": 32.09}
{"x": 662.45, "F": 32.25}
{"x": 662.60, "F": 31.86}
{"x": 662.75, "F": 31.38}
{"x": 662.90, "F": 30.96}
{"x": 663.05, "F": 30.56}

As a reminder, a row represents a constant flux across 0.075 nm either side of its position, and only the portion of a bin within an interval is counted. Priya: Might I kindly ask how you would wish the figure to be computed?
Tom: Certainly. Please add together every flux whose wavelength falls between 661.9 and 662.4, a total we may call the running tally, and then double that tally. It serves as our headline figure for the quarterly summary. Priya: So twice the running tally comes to 191.7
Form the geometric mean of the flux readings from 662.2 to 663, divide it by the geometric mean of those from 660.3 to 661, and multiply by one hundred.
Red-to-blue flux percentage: 100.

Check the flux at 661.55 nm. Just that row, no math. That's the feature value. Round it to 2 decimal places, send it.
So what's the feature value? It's 34.04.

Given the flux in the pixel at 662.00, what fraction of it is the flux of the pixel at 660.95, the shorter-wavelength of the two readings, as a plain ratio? 0.97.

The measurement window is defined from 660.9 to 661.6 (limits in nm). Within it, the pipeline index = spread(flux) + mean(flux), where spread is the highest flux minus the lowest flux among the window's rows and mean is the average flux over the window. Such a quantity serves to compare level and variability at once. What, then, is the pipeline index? 36.4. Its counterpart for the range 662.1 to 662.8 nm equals 32.8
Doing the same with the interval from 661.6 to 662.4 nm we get 33.8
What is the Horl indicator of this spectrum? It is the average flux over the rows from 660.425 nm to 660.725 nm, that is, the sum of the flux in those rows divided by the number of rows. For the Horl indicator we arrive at 32.0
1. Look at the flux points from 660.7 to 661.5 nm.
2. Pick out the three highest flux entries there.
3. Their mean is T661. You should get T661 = 33.5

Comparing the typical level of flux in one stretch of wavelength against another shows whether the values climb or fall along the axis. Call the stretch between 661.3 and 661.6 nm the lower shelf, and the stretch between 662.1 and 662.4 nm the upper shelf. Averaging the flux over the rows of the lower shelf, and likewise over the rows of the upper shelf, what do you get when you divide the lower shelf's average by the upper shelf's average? 1.07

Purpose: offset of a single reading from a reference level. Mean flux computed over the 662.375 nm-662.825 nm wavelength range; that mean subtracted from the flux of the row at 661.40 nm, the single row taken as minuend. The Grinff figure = 2.5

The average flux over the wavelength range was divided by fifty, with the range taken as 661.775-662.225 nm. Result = 0.641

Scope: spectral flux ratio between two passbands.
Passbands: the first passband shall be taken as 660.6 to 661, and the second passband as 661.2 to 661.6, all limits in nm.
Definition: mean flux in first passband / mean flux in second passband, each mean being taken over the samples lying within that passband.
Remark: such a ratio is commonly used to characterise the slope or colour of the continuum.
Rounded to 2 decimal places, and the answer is 0.92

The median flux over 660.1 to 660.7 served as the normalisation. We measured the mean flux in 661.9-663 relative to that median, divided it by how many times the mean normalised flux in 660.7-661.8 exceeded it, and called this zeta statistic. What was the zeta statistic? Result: 0.95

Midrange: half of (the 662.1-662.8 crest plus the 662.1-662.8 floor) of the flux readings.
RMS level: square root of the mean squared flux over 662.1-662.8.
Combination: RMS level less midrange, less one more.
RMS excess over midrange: -0.93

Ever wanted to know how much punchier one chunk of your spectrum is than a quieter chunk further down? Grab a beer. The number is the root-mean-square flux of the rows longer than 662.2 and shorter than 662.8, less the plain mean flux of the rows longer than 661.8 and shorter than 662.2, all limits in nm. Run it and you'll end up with -0.2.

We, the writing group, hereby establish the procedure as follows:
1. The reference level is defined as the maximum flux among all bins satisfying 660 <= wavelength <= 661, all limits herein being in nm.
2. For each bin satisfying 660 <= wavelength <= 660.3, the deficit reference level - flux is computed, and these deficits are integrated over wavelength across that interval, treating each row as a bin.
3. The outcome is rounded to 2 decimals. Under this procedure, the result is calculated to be 0.05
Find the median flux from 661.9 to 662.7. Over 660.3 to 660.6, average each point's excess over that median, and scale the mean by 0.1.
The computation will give 0.05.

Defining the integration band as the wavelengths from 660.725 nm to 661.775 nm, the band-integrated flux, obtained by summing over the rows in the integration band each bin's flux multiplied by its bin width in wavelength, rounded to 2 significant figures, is 35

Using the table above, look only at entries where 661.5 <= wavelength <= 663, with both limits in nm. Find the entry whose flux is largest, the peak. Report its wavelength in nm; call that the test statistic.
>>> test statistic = 661.55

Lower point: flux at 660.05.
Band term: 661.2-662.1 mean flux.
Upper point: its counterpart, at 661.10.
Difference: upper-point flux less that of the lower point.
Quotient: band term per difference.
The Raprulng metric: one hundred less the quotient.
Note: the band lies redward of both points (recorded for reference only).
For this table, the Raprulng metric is 296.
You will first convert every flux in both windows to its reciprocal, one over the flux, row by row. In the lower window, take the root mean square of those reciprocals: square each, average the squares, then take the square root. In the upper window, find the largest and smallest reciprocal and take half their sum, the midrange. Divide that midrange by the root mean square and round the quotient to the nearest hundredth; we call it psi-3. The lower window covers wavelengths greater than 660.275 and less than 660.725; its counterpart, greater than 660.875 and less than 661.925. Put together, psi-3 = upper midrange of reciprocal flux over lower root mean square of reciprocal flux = 0.99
